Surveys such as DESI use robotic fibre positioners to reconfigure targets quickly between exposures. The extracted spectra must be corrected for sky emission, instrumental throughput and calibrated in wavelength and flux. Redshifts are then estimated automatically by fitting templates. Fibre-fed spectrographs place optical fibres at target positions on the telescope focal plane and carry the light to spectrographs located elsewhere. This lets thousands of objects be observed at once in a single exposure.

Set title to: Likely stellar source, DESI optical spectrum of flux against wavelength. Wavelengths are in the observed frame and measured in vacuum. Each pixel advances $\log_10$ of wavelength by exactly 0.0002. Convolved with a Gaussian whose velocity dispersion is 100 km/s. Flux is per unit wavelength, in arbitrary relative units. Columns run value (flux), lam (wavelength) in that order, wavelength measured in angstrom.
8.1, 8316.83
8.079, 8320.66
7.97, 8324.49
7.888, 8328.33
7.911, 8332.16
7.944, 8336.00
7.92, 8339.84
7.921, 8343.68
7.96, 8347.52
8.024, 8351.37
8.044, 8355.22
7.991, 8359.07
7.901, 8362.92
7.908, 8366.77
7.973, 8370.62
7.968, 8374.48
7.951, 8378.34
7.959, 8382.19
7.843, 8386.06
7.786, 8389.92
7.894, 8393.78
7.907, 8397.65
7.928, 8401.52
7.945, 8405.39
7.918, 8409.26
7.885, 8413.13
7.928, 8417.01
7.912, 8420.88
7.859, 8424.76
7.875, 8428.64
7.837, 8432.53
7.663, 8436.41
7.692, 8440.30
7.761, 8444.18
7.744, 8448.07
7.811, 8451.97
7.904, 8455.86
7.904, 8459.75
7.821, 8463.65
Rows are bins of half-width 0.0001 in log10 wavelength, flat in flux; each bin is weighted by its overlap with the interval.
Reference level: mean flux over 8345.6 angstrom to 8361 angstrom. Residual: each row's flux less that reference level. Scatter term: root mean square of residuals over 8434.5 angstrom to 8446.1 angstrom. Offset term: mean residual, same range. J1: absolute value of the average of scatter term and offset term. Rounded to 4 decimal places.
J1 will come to 0.0014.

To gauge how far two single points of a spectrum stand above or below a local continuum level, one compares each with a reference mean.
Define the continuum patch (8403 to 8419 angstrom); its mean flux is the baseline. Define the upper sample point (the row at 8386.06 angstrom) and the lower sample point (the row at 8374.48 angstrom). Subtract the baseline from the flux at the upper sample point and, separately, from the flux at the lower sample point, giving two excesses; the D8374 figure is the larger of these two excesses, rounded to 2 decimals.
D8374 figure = 0.05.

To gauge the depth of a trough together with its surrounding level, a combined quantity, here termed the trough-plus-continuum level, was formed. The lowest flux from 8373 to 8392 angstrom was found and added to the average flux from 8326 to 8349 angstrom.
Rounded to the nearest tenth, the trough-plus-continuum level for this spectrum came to 15.7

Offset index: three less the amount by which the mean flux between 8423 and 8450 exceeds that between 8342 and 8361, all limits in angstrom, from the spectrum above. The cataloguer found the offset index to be 3.21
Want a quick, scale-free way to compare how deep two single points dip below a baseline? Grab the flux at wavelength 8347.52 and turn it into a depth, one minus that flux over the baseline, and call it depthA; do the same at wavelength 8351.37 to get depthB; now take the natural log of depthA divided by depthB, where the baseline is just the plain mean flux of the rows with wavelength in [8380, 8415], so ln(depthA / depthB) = -0.7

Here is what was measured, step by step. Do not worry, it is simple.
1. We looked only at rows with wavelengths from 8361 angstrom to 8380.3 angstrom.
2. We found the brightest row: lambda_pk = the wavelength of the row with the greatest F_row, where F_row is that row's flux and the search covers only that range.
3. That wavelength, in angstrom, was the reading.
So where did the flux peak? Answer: 8370.62 angstrom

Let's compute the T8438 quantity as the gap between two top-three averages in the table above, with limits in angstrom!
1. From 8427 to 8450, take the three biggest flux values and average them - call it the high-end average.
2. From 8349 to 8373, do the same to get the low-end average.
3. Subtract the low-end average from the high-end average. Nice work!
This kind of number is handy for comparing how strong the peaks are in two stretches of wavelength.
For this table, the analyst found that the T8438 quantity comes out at -0.20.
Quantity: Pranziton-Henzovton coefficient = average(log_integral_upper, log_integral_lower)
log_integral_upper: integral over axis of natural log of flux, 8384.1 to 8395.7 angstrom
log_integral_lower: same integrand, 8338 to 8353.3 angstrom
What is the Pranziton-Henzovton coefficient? 28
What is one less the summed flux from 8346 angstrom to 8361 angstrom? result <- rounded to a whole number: -31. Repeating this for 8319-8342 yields -47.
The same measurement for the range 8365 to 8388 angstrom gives -47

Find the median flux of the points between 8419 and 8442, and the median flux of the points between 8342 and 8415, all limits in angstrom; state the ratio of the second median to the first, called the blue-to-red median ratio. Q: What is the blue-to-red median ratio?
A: 1.010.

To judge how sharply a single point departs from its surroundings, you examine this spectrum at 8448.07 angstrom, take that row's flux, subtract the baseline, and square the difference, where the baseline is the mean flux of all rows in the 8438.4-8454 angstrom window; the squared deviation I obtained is 0.00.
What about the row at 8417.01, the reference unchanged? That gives 0.03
